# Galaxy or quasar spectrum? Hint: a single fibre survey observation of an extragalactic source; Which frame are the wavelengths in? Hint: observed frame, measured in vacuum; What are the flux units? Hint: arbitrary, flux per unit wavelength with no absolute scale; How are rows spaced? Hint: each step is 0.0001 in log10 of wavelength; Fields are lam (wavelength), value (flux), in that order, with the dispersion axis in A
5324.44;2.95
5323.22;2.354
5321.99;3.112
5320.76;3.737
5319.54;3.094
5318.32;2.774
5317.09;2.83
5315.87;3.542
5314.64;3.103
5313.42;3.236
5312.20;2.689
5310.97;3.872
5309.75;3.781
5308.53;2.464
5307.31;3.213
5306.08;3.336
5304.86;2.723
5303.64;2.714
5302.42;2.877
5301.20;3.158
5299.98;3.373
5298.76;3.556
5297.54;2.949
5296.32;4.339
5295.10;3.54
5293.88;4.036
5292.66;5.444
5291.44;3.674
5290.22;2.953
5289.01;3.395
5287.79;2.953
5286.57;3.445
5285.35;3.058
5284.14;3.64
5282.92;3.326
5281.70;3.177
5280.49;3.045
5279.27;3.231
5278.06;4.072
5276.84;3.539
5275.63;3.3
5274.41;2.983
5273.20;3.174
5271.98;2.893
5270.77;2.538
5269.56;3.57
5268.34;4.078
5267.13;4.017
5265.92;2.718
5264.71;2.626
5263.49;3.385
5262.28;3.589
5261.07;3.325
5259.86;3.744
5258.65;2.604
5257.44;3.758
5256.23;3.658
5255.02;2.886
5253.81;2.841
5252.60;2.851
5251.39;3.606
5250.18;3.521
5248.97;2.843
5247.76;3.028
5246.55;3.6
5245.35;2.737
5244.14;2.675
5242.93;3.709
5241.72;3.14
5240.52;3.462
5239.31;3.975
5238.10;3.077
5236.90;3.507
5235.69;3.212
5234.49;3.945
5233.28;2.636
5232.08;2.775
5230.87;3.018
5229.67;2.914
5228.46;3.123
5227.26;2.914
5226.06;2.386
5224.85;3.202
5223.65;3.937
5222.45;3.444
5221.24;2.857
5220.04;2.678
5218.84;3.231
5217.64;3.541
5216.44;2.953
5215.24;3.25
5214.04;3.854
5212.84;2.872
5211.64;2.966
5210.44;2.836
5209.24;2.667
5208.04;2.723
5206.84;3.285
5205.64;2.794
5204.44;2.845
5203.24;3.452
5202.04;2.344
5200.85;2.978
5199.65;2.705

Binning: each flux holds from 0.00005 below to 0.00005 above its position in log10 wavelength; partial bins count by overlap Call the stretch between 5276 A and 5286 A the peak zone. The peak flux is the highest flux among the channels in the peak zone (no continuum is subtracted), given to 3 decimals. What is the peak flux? 4.072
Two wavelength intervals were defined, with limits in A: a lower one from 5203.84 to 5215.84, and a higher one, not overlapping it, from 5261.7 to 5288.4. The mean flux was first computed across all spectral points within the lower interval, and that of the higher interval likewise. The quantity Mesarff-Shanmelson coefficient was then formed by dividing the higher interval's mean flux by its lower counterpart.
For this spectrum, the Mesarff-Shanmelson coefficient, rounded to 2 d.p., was 1.09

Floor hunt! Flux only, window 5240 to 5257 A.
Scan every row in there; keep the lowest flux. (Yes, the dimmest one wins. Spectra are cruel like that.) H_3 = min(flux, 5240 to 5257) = 2.675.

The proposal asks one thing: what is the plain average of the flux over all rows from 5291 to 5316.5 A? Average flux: 3.41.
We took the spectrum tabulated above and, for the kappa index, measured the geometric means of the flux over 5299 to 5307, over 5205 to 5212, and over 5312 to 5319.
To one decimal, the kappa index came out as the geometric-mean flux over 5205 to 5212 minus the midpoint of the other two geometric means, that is -0.1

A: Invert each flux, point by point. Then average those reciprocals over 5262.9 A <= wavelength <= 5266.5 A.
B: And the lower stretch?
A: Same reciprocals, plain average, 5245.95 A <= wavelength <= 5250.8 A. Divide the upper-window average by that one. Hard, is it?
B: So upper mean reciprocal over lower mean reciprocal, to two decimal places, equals 1.12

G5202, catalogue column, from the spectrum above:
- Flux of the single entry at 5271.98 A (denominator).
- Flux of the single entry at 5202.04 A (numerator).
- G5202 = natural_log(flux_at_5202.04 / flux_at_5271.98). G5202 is -0.21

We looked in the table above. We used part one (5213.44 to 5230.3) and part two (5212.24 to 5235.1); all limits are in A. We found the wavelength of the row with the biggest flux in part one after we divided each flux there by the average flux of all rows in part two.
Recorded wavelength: 5223.65 A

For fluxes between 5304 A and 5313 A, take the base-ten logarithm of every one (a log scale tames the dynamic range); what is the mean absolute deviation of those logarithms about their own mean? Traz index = 0.064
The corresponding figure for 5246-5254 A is 0.045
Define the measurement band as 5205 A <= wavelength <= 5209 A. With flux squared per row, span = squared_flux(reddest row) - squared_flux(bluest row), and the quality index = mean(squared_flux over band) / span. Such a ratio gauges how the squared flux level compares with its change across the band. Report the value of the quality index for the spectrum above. -22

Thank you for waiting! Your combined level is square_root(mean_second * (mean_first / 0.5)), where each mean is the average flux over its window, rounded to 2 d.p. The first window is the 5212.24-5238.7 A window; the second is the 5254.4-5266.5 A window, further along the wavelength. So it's 4.51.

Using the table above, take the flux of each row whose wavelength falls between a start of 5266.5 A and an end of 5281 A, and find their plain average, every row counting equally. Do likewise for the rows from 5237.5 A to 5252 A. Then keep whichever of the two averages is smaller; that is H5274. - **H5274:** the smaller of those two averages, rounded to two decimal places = 3.28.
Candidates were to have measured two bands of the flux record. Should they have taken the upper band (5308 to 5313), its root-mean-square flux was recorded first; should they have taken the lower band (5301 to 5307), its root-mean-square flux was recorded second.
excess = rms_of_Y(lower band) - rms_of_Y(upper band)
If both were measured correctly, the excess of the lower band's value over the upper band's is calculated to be -0.29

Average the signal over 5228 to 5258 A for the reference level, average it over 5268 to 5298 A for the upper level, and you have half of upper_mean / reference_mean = 0.536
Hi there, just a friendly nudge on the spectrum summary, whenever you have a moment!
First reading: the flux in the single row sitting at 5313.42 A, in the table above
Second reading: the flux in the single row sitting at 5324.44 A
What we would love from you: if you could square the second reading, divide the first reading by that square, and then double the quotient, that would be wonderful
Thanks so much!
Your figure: 0.74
